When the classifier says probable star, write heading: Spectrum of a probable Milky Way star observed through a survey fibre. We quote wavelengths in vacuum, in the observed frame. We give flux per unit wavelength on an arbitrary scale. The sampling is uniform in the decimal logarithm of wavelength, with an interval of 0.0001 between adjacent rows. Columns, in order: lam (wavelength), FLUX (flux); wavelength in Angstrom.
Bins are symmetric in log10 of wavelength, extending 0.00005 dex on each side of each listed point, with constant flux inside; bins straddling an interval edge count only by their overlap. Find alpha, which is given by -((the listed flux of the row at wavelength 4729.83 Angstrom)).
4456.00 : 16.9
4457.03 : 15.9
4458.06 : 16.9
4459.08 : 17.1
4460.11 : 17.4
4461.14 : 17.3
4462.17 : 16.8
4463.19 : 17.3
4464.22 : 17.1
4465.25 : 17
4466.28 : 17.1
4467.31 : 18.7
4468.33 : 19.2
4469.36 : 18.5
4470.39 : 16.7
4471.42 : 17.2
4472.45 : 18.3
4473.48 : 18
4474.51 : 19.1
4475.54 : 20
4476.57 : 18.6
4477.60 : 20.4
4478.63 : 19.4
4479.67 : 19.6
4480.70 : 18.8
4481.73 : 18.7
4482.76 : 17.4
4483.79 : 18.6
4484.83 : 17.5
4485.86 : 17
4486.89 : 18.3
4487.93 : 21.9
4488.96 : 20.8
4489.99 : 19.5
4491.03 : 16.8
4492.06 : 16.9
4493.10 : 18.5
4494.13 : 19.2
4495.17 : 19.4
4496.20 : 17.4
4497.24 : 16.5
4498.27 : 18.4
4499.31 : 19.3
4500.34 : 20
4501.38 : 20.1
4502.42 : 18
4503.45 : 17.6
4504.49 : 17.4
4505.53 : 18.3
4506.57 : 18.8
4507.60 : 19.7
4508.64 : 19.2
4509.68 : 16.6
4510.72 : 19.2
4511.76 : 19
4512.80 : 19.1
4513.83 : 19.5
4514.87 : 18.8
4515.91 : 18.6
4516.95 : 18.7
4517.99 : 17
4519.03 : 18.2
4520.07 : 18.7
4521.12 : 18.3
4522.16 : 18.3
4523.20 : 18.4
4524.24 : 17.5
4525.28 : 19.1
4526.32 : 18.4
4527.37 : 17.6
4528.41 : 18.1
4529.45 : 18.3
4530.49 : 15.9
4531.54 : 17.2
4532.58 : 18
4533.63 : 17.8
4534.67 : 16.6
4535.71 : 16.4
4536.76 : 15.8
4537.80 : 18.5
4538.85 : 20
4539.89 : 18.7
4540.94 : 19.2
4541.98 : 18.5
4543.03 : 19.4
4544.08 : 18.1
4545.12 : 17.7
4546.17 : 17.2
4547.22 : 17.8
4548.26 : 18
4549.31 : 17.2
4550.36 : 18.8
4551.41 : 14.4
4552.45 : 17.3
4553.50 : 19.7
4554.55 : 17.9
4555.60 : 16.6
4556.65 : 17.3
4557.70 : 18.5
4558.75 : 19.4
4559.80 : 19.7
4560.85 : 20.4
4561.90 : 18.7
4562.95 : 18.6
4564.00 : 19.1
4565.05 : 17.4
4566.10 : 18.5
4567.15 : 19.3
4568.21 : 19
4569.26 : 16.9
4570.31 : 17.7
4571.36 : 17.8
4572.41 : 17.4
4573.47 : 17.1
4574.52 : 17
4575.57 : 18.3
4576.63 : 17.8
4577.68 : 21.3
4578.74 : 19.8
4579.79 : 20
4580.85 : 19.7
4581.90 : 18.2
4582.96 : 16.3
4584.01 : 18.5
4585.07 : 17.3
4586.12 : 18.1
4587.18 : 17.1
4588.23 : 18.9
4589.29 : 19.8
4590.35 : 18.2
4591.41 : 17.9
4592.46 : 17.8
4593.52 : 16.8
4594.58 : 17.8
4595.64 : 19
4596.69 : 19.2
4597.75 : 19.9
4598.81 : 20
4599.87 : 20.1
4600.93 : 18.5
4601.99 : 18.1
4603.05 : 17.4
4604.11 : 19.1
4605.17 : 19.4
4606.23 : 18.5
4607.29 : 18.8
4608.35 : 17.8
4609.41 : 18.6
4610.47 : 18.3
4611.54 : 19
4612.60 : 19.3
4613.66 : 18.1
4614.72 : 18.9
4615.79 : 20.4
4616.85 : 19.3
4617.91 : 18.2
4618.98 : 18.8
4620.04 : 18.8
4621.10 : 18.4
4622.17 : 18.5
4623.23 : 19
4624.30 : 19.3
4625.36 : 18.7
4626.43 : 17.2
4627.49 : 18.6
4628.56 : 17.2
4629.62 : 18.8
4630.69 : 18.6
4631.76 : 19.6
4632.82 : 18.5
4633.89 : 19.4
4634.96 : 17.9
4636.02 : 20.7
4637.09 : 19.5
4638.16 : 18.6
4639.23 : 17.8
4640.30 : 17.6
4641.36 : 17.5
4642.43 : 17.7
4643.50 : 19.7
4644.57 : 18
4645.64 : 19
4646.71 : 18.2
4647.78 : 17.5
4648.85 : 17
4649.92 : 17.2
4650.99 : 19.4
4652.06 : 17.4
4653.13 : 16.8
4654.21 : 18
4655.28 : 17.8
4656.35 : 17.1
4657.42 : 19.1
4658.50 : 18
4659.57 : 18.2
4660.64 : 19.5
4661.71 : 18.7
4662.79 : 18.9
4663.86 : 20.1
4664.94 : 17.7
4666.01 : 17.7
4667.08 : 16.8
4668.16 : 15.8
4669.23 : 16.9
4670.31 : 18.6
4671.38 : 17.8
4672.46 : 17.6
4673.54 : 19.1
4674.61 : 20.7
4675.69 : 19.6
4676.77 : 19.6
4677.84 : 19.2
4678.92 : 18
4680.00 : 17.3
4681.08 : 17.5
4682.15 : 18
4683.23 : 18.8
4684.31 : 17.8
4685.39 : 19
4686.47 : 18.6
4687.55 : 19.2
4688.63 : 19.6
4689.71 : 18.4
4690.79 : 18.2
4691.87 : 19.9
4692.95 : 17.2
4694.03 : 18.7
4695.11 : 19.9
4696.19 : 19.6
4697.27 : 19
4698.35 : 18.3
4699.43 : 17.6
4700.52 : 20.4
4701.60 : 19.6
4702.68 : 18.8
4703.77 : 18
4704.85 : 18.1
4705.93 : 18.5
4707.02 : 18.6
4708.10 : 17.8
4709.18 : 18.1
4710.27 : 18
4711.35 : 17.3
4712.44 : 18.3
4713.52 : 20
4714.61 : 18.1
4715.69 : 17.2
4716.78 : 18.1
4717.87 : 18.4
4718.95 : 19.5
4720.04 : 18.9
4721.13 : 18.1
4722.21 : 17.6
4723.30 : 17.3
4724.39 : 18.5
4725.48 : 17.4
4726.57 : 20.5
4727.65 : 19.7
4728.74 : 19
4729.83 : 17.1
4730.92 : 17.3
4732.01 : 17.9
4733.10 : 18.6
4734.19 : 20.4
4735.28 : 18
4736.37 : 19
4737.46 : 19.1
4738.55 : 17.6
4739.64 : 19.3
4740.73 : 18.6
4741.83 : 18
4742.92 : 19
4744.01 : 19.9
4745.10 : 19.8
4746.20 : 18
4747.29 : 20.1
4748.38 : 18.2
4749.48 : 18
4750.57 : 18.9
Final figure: -17.10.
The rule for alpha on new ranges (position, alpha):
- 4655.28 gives -17.80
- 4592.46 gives -17.80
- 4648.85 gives -17.00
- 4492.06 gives -16.90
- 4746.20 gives -18.00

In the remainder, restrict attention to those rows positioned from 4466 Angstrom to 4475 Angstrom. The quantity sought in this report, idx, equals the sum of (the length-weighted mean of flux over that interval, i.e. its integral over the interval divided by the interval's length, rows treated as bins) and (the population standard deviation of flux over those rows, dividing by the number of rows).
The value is 19.0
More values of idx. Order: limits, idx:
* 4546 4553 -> 18.5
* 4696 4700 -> 19.3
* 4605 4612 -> 19.1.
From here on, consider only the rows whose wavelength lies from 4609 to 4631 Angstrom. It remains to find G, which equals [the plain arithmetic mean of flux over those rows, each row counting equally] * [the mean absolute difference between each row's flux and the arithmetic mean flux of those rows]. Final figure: 9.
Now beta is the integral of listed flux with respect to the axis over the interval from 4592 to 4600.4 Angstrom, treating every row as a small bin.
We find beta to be 158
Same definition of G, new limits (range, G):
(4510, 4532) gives 11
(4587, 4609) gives 15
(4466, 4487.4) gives 15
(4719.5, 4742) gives 15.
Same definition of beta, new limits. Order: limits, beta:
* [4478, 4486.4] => 155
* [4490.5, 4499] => 152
